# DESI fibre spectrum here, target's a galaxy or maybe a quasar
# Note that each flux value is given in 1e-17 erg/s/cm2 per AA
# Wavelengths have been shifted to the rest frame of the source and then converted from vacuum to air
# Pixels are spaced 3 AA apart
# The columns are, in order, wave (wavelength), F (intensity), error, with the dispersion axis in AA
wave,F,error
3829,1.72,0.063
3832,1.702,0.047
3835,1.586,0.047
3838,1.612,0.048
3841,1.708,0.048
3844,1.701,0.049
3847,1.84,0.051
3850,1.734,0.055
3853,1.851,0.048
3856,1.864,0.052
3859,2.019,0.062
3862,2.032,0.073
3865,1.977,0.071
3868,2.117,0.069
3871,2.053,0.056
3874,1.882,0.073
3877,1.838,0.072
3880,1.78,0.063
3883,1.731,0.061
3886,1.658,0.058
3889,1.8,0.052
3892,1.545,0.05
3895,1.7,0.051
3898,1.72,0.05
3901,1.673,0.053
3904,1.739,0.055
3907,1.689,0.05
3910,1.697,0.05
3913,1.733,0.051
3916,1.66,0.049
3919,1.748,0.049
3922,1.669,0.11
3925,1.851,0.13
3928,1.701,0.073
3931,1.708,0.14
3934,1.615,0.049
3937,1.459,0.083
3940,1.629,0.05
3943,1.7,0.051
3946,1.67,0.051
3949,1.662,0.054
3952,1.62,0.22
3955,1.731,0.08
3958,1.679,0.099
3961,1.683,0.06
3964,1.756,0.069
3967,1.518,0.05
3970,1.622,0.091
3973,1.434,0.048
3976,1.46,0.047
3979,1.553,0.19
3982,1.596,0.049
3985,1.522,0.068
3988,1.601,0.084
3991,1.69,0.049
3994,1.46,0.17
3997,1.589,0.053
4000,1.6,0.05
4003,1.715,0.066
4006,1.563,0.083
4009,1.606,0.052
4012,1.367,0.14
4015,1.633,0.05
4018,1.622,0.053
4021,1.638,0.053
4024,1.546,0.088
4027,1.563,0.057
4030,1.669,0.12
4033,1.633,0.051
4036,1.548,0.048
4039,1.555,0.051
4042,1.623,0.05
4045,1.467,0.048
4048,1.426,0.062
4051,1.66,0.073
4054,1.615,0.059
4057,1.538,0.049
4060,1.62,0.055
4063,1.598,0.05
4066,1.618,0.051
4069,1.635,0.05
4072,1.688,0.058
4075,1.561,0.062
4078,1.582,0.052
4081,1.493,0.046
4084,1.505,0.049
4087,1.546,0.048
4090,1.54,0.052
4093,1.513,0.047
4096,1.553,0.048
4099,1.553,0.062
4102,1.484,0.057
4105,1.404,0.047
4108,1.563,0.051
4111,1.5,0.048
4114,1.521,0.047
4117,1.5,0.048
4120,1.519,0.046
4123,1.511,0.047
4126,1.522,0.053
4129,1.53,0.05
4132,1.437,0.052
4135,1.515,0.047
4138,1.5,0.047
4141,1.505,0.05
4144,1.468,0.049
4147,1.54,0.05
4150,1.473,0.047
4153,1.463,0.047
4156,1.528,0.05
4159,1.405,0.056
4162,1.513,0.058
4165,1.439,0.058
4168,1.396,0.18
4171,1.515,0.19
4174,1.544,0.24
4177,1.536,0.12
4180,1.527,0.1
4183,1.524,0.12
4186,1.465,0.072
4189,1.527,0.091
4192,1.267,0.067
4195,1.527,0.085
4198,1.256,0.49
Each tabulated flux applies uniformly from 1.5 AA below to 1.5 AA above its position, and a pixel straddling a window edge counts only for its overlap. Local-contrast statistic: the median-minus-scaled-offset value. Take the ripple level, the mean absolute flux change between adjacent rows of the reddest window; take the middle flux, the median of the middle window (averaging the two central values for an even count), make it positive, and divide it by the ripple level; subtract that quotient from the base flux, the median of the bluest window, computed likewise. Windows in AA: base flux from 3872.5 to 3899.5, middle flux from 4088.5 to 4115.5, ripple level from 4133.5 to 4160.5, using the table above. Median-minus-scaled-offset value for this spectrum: -29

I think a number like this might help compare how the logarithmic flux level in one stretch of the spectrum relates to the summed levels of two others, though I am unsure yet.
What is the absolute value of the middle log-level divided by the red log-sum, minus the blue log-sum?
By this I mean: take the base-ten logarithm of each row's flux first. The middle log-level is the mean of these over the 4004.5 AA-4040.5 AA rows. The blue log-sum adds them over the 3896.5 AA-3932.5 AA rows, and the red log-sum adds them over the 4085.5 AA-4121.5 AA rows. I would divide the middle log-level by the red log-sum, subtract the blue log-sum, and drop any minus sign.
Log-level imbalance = 2.72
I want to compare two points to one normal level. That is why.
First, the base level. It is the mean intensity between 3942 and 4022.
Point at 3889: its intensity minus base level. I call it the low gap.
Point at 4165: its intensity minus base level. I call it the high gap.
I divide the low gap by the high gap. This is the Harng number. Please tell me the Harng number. -1.2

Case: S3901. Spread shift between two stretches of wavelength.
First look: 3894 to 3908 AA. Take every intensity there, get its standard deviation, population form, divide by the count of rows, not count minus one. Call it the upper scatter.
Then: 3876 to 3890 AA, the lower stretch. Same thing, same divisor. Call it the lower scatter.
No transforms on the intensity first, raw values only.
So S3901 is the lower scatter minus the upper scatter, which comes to 0.039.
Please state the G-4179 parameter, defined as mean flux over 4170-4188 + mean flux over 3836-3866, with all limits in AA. 3.35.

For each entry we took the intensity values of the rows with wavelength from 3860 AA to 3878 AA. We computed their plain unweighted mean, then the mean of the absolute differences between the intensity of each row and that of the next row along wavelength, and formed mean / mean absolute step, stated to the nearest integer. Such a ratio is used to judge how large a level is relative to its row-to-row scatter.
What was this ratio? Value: 21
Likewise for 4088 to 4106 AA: 35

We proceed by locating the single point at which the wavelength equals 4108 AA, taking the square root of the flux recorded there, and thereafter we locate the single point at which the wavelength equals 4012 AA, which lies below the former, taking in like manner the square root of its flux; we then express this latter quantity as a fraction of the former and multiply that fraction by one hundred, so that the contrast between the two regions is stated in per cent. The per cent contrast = 94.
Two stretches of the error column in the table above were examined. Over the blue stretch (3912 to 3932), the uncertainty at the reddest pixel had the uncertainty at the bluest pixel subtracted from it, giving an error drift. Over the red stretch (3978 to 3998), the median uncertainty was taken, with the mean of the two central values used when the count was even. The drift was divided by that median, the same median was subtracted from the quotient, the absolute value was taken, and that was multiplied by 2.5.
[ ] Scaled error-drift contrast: 3.1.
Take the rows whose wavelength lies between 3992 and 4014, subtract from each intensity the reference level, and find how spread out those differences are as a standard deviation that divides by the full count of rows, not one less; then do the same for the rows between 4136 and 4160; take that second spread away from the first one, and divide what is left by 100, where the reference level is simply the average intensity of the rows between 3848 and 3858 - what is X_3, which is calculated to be 0.0006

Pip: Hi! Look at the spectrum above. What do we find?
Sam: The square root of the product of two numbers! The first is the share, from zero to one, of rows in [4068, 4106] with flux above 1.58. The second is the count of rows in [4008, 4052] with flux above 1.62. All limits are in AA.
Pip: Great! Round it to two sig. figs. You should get 1.3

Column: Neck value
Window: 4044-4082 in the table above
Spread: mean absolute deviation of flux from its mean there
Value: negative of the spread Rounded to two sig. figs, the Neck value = -0.062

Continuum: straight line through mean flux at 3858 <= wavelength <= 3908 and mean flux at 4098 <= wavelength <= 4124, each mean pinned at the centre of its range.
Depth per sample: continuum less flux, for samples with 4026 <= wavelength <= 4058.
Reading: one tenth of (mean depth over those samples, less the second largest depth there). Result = -0.010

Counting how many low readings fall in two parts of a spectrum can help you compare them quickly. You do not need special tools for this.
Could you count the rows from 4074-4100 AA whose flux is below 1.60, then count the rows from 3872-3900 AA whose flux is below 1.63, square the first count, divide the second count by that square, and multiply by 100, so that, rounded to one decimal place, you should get 1.2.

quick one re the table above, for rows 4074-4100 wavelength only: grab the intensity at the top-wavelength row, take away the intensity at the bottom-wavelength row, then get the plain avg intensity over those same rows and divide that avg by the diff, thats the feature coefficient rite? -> -192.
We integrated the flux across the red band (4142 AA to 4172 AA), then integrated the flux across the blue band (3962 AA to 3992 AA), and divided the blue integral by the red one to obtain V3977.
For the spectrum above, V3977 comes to 1.07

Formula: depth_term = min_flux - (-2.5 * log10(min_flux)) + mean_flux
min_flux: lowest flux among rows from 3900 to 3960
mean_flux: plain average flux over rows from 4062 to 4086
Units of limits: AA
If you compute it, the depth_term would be 3.45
